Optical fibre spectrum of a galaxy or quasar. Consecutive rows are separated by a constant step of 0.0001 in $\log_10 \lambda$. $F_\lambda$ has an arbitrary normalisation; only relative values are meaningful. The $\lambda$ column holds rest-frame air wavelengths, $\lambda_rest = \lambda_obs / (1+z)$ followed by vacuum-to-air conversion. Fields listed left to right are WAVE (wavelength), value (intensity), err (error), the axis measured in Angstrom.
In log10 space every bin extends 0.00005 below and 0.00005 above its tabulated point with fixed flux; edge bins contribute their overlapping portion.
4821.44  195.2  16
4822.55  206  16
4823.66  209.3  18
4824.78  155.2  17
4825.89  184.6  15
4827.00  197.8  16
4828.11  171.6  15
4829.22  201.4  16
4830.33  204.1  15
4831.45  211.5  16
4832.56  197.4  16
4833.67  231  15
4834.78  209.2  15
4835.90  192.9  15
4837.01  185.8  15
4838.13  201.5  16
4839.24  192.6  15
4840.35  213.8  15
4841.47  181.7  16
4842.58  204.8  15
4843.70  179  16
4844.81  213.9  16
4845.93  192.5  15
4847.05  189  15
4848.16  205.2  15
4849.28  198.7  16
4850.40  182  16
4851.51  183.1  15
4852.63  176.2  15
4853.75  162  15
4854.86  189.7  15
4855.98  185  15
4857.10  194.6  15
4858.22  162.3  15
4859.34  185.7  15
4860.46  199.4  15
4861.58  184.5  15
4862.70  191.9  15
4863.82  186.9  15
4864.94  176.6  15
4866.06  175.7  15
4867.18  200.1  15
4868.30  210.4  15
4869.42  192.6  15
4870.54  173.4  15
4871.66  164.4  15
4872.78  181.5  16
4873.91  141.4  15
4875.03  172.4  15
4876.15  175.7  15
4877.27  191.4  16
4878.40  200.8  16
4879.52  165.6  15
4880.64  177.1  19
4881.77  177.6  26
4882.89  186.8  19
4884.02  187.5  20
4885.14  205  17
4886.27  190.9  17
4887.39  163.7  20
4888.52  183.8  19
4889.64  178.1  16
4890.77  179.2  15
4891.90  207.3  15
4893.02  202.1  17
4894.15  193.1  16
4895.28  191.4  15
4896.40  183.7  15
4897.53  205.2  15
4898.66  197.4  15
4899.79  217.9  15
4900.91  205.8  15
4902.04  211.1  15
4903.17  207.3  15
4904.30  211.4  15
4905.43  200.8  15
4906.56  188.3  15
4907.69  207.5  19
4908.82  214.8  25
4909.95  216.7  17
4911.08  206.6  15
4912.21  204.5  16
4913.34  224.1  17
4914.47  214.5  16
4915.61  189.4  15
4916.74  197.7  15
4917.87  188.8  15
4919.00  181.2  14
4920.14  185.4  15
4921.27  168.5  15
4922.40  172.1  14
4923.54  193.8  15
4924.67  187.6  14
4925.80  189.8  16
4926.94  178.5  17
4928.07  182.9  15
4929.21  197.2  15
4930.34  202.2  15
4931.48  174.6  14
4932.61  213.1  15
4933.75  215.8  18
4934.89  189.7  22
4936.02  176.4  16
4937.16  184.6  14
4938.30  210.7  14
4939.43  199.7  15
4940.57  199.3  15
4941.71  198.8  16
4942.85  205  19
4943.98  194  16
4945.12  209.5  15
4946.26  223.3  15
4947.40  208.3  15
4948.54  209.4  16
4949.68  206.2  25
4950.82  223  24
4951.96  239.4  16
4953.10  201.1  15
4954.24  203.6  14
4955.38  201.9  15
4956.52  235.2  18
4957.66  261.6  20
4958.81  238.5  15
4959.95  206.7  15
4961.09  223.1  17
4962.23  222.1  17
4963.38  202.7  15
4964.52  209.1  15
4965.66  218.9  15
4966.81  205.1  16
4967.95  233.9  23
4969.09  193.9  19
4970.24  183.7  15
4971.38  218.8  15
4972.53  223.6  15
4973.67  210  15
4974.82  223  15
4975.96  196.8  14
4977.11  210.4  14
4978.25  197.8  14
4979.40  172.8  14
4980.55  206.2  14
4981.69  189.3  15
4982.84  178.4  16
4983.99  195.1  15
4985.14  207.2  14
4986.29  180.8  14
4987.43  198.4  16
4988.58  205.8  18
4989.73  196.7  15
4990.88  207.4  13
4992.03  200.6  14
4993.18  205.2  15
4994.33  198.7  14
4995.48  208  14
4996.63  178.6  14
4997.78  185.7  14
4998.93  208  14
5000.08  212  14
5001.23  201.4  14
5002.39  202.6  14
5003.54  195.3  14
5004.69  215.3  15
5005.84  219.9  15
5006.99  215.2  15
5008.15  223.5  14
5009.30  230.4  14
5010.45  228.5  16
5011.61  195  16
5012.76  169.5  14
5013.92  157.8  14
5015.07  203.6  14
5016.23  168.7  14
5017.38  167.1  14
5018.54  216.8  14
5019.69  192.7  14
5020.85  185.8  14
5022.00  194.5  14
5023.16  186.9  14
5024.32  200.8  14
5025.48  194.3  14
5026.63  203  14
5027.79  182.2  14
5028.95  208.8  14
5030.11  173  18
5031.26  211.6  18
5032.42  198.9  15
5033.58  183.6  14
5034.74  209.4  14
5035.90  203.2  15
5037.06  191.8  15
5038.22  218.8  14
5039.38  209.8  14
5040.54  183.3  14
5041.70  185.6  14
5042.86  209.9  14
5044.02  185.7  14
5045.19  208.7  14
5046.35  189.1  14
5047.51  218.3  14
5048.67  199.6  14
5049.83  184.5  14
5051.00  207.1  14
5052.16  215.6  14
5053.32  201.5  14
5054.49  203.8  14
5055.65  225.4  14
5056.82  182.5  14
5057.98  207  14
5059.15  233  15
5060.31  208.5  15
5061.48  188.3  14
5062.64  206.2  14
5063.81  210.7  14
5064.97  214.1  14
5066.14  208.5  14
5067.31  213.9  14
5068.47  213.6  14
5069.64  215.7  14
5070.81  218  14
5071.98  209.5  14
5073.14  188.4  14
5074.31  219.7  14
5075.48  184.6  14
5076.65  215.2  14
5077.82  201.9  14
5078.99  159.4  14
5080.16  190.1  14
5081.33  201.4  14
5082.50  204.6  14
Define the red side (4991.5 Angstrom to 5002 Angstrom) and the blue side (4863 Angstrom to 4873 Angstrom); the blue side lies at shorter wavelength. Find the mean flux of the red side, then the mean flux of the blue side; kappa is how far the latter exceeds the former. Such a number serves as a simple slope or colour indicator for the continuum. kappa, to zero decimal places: -15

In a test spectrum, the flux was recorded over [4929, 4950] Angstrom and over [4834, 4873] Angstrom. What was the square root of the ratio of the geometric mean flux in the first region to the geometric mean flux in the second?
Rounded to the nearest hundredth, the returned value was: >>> 1.03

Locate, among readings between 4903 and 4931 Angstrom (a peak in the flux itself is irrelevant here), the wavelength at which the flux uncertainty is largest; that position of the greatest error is 4908.82 Angstrom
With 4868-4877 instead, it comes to 4872.78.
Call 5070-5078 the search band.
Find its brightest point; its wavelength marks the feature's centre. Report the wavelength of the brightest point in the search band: 5074.31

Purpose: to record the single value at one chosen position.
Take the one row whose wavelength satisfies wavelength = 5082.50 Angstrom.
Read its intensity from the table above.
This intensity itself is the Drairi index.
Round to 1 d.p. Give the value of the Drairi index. 204.6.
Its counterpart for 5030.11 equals 173.0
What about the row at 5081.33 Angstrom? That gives 201.4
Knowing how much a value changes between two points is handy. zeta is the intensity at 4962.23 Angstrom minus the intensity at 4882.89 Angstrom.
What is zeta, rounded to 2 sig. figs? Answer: 35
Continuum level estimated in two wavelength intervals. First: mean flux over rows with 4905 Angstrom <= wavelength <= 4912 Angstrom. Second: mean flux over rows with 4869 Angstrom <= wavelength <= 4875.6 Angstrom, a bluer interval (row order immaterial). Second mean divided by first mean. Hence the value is 0.83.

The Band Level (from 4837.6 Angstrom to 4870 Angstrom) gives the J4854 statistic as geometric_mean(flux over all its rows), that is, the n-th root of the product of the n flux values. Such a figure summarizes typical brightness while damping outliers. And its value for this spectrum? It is 189.6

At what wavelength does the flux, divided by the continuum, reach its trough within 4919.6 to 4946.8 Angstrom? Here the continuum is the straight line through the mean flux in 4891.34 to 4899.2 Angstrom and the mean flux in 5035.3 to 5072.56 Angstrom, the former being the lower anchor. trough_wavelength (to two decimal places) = 4921.27 Angstrom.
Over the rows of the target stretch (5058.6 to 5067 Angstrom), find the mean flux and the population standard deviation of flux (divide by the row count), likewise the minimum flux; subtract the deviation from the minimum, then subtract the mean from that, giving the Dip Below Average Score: -33.8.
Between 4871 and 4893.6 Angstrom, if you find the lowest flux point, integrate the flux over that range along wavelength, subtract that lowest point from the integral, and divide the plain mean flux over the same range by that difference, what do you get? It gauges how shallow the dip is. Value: 0.05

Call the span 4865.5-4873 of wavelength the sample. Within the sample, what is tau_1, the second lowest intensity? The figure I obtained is 173.4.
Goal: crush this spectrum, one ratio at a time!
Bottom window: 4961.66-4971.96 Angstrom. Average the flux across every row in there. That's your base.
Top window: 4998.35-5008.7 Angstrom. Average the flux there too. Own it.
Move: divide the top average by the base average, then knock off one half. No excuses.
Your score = 0.503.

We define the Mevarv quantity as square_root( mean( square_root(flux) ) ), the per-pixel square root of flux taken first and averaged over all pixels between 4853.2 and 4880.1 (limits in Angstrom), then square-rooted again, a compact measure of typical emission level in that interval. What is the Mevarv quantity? 3.67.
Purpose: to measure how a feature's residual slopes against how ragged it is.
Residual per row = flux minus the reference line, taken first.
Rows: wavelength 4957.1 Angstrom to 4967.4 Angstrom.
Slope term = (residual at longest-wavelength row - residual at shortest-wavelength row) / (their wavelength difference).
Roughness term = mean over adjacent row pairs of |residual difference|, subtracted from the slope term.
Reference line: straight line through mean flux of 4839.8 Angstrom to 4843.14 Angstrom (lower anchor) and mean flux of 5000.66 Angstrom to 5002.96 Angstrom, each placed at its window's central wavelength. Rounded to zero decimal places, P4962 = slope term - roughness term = -21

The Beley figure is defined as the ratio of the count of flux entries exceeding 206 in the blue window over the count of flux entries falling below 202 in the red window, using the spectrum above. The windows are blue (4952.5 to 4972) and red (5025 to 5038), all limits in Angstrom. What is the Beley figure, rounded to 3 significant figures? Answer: 1.67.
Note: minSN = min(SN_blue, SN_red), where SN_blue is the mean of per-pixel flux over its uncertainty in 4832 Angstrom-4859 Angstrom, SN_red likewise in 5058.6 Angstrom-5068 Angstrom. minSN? 12.6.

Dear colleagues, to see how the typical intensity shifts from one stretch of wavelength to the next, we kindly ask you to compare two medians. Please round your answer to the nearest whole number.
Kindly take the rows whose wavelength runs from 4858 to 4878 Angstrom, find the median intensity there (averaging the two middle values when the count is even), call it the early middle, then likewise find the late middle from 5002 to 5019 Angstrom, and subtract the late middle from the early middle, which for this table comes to -21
